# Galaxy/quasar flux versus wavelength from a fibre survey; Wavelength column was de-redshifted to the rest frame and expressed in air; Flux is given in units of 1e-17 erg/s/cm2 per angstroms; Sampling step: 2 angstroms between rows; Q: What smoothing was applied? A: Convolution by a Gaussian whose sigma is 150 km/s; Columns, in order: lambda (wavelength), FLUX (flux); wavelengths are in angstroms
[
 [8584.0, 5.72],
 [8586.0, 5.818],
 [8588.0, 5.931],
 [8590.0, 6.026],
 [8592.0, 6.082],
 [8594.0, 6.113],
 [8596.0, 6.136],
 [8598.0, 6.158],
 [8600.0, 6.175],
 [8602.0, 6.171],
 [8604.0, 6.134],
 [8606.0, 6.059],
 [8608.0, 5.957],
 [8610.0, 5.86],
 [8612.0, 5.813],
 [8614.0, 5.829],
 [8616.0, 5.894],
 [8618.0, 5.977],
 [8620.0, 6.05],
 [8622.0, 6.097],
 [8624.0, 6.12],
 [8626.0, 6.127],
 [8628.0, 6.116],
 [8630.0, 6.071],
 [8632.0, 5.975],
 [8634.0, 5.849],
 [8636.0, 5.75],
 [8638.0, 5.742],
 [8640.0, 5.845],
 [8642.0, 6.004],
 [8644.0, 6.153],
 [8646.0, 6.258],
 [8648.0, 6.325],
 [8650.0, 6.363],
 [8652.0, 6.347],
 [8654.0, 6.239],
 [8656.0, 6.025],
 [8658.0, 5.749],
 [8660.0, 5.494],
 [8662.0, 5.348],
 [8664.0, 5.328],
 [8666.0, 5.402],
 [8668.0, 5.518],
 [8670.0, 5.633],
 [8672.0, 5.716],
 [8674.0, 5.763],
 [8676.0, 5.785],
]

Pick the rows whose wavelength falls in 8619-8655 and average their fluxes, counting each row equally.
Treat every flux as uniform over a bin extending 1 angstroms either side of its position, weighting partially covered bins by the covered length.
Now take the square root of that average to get 2.466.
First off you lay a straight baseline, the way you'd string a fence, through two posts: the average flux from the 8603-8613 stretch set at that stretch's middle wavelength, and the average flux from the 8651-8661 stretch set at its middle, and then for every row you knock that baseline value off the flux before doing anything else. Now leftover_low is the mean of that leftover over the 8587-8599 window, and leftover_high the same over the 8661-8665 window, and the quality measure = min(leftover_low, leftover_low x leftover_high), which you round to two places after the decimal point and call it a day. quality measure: -0.07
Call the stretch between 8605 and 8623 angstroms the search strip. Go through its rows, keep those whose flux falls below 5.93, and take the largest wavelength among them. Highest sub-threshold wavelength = 8616.0 angstroms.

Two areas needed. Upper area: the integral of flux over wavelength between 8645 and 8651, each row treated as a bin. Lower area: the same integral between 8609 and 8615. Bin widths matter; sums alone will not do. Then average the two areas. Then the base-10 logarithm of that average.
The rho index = 1.56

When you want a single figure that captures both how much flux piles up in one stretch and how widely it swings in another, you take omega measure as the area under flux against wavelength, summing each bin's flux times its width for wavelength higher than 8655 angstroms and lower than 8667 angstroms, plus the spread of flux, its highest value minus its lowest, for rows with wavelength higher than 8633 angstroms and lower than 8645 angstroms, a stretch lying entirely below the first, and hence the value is 67.1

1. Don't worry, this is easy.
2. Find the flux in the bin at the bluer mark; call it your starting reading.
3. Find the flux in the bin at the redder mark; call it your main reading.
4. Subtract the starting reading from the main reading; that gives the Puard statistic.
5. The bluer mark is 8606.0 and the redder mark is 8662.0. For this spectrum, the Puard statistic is -0.7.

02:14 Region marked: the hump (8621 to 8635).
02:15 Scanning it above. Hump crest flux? 6.127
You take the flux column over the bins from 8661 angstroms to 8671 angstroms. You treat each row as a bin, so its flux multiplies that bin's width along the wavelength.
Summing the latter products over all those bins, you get 54.5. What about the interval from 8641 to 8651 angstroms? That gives 62.2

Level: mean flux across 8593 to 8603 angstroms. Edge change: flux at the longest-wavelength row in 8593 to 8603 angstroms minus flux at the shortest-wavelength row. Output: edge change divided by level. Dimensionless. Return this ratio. 0.009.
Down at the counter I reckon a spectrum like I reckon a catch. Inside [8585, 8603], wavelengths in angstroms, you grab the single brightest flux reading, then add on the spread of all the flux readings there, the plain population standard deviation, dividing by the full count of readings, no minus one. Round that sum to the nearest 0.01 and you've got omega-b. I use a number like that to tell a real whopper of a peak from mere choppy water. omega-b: 6.29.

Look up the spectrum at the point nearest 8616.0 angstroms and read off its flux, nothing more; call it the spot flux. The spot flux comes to 5.894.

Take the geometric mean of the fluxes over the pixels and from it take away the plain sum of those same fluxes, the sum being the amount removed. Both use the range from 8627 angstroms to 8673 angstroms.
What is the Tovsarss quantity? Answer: -129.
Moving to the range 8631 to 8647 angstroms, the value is -42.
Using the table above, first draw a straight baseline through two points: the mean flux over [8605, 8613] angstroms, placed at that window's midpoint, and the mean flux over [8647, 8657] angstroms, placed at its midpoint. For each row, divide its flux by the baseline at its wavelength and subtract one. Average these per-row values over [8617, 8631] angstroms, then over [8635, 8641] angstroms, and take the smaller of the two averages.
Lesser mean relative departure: -0.060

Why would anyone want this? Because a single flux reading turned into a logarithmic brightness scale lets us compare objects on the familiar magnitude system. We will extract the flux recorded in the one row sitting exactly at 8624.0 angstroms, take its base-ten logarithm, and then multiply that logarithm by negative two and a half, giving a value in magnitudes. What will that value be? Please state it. -1.97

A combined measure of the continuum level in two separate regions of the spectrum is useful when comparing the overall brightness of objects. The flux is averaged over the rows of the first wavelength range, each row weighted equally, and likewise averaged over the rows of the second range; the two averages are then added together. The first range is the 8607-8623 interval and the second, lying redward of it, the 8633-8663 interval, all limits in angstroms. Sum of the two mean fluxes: 11.9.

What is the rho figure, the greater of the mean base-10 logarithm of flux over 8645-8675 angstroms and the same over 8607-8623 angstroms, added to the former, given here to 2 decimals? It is 1.54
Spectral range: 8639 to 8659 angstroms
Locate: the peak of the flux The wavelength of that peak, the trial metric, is 8650.0 angstroms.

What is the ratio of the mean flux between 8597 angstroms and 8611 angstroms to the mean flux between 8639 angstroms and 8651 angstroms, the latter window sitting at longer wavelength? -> 0.99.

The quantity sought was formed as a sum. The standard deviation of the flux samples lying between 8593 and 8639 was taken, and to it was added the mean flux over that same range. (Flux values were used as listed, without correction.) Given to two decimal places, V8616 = 6.15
